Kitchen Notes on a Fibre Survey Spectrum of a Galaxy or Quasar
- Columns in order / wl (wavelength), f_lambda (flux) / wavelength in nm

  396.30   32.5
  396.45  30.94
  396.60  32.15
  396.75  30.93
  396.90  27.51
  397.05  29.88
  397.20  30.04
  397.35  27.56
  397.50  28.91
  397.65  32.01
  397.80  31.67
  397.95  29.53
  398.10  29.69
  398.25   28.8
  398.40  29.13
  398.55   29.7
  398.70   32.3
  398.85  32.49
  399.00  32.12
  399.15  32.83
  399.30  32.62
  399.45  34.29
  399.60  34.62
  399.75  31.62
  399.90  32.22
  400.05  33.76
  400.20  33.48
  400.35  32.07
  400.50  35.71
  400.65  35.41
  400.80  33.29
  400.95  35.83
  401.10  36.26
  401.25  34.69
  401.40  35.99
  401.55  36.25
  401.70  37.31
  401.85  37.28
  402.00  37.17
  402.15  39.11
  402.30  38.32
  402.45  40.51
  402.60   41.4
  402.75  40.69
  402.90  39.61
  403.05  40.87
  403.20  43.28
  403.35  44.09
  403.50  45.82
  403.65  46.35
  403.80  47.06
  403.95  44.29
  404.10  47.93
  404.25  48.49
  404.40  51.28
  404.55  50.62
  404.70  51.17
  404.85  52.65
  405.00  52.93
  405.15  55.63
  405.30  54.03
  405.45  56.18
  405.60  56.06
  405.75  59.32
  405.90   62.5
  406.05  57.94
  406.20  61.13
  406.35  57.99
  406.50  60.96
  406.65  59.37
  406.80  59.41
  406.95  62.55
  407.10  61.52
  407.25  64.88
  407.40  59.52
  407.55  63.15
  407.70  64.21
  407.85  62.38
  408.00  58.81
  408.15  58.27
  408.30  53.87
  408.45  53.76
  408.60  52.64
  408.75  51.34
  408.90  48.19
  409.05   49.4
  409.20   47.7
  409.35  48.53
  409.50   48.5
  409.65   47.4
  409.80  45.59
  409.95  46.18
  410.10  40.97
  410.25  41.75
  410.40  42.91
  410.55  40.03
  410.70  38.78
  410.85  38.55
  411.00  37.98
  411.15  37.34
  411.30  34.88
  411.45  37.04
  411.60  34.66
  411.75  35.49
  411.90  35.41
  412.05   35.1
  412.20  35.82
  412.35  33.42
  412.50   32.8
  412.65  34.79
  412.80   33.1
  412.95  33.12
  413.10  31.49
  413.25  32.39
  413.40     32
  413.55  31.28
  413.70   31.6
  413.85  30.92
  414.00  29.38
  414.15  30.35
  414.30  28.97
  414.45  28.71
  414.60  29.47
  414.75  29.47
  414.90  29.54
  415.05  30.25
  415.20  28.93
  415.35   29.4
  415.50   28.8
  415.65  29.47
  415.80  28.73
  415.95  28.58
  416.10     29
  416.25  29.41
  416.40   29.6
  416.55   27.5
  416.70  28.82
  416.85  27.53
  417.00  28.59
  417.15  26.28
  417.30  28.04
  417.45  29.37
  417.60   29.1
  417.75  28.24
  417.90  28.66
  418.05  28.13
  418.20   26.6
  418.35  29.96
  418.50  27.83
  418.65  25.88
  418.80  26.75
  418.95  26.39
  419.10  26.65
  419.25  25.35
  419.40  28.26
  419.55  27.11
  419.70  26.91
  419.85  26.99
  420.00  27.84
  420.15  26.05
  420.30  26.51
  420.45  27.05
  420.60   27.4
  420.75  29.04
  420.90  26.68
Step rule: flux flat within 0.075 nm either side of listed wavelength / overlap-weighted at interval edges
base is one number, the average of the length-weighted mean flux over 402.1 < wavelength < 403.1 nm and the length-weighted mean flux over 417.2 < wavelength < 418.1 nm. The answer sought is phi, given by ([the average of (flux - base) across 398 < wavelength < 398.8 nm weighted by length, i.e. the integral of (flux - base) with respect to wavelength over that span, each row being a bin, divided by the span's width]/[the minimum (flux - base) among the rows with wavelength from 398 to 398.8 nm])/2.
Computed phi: 0.39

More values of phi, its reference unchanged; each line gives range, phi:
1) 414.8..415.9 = 0.45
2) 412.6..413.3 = 0.24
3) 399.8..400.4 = 0.32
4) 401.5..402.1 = 0.72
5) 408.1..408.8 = 0.58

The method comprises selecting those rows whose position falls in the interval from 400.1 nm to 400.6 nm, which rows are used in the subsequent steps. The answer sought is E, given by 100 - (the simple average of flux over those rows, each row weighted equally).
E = 66.2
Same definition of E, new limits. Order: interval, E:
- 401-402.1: 63.6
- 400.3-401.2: 65.2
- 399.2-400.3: 66.8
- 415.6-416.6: 71.1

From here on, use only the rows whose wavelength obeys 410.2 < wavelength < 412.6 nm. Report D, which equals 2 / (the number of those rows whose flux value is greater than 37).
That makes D 0.25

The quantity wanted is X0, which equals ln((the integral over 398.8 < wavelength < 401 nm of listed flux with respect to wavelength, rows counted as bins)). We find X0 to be 4.30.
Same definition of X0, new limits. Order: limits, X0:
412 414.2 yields 4.27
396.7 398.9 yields 4.19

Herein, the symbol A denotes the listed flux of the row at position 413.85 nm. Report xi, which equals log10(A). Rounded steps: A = 30.92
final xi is 1.49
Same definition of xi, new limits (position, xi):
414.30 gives 1.46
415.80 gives 1.46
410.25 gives 1.62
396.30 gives 1.51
